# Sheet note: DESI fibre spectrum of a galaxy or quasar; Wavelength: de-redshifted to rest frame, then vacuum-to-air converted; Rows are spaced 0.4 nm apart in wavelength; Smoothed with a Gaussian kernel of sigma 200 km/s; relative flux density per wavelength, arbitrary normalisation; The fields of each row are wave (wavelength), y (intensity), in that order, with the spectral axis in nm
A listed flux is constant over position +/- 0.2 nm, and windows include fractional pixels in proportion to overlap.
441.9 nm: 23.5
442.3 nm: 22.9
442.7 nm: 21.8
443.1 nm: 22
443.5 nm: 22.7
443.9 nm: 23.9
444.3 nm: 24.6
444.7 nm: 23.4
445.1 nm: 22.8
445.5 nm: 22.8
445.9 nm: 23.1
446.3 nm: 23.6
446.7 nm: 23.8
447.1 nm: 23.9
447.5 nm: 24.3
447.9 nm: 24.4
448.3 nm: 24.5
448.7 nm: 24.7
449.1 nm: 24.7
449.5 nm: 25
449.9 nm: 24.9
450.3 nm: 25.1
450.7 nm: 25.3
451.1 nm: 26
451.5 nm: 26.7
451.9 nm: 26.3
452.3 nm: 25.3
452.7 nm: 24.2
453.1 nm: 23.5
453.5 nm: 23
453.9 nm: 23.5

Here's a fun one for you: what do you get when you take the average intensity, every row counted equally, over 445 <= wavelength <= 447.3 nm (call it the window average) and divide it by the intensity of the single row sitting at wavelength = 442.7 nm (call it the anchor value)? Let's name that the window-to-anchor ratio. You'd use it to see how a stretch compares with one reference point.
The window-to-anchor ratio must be 1.07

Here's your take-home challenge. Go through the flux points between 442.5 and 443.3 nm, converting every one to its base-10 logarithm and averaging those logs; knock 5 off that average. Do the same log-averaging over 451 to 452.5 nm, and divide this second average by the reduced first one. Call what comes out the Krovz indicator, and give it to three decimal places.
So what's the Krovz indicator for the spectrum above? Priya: -0.387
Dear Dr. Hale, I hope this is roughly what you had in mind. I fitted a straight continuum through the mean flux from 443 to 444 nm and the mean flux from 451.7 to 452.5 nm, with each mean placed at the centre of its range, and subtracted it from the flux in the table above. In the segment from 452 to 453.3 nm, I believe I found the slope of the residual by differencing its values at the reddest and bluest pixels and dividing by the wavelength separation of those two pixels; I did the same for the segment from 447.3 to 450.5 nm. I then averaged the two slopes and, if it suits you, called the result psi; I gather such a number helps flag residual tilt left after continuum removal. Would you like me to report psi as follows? -1.3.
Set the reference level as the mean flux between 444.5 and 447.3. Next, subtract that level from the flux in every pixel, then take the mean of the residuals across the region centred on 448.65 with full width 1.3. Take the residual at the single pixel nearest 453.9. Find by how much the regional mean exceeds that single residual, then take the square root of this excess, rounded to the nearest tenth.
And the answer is 1.1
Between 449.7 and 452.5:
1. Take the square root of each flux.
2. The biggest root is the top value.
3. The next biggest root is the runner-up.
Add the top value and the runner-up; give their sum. 10.3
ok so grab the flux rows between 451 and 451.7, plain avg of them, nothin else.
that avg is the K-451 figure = 26.4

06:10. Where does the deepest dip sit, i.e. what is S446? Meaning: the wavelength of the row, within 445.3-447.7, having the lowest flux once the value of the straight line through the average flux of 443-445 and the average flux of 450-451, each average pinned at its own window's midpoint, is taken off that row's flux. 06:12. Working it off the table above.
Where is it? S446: 445.5 nm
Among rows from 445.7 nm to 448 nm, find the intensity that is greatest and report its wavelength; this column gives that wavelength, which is 447.9 nm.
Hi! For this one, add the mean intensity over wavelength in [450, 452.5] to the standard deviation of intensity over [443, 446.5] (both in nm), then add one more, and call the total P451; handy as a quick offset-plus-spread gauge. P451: 27.5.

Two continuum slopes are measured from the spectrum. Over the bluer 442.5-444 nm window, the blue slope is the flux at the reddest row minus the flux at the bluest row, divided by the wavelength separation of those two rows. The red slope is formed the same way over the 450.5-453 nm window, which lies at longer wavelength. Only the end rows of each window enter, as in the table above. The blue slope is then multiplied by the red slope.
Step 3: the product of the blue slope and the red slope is -1.0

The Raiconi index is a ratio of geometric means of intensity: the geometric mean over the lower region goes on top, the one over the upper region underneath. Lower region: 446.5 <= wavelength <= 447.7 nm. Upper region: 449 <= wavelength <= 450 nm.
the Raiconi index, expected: 0.965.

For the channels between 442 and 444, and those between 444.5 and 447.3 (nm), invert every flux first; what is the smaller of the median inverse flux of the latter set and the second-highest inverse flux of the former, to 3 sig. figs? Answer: 0.0427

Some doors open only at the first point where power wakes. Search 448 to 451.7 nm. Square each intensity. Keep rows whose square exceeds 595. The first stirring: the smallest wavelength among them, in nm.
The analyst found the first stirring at 448.3 nm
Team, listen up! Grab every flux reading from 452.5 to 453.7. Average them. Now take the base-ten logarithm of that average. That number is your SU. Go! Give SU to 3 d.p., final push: 1.372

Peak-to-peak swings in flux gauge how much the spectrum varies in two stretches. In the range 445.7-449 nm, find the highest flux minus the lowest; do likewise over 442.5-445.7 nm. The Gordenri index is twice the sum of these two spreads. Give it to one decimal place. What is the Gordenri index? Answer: 8.8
